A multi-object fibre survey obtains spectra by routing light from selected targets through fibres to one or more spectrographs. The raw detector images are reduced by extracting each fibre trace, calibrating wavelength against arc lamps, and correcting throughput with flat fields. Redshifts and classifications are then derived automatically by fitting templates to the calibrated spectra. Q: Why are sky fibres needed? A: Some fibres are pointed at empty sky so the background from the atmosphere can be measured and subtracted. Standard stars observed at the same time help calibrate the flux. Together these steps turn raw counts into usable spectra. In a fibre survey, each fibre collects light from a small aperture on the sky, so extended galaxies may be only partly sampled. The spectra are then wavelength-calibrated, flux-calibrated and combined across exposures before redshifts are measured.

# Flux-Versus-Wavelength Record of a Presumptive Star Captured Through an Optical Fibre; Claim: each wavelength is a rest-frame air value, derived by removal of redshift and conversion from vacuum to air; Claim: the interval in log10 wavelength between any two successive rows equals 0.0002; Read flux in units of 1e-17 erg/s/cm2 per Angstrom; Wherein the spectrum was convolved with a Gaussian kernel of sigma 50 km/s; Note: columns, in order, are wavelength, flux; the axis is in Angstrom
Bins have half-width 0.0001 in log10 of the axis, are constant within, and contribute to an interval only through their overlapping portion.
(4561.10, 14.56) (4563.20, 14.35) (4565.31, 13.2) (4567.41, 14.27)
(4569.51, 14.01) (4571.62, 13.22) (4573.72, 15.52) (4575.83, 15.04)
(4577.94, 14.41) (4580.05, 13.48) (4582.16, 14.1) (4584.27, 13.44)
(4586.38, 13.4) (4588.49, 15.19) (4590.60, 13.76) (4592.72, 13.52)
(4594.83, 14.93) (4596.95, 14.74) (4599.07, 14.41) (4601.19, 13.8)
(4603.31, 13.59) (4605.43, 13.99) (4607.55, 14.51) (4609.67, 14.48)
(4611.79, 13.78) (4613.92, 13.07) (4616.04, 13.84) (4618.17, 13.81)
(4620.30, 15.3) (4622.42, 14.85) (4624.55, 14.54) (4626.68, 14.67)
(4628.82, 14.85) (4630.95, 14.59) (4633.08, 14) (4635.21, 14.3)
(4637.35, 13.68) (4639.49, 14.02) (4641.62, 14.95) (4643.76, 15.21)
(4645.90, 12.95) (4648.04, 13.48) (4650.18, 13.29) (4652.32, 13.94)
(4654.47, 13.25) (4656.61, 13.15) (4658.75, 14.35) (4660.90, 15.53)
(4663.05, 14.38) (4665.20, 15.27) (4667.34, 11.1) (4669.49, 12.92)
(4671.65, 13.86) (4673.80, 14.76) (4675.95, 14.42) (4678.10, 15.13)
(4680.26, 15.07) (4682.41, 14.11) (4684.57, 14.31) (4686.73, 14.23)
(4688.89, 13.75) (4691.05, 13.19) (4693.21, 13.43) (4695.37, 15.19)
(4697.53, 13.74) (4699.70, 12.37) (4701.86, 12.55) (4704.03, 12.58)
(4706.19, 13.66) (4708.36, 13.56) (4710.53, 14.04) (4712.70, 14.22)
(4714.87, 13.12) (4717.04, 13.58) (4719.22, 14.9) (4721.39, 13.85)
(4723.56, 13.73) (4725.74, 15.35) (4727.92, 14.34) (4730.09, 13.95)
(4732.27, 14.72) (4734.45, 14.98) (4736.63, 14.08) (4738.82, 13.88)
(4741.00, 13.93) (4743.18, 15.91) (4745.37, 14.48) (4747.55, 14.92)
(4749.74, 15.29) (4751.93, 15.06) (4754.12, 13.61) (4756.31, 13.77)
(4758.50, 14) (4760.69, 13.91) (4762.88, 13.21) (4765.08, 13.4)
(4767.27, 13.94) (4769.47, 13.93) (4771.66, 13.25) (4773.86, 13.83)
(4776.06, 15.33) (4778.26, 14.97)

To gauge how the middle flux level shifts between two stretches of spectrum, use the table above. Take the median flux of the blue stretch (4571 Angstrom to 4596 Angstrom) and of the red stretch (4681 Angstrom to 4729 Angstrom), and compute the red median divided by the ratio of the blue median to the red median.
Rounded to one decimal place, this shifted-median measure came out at 13.6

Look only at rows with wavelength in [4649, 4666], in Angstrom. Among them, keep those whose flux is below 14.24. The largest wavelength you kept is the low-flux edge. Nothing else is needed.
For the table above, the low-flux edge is 4656.61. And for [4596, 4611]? 4605.43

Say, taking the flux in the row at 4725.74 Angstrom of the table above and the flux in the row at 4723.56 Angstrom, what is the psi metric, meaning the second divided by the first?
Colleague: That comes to 0.89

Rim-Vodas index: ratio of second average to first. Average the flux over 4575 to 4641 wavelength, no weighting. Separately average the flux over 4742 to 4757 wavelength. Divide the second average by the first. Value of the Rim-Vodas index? 1.04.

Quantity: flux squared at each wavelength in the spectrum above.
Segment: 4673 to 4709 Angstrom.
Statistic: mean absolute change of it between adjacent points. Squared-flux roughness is 16.7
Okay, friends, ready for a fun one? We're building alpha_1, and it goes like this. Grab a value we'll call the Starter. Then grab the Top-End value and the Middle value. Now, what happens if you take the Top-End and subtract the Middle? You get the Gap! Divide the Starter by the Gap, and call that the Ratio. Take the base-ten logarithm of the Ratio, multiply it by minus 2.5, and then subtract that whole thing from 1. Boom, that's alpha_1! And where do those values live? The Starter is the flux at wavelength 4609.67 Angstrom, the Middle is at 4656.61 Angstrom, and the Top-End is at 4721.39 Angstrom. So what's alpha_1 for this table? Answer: 4.3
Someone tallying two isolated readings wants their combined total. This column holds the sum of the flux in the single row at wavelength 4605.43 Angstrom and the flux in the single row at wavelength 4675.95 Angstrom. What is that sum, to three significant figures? 28.4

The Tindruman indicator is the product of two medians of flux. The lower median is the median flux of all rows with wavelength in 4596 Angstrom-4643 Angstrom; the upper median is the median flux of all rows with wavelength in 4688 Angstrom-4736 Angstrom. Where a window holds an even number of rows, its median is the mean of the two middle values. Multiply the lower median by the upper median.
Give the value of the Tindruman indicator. 197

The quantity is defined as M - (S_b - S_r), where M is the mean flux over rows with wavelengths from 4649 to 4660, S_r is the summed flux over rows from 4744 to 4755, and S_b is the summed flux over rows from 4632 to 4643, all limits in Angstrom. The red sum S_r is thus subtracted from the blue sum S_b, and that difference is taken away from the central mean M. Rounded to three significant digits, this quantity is 16.0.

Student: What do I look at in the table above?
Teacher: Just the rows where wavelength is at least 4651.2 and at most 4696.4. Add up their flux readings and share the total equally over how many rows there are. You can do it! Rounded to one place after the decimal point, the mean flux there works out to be 14.1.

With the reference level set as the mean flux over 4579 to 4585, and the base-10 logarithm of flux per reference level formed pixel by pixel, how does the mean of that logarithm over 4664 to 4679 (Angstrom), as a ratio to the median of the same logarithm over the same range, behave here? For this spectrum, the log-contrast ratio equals 0.2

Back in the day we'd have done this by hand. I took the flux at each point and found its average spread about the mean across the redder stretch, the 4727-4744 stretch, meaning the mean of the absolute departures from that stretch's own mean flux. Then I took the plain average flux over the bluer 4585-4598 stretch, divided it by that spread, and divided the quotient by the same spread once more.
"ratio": 48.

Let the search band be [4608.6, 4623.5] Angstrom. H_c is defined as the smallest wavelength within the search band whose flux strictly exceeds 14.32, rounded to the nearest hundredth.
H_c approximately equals 4609.67 Angstrom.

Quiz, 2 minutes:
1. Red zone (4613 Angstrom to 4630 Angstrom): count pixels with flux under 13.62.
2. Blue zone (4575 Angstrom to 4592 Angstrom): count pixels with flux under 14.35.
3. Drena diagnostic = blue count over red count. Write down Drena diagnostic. 5.00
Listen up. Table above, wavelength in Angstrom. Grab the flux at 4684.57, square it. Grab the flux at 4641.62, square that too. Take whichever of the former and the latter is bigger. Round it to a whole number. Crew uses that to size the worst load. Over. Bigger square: 224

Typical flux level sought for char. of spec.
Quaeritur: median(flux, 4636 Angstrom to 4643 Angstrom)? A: 14.0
